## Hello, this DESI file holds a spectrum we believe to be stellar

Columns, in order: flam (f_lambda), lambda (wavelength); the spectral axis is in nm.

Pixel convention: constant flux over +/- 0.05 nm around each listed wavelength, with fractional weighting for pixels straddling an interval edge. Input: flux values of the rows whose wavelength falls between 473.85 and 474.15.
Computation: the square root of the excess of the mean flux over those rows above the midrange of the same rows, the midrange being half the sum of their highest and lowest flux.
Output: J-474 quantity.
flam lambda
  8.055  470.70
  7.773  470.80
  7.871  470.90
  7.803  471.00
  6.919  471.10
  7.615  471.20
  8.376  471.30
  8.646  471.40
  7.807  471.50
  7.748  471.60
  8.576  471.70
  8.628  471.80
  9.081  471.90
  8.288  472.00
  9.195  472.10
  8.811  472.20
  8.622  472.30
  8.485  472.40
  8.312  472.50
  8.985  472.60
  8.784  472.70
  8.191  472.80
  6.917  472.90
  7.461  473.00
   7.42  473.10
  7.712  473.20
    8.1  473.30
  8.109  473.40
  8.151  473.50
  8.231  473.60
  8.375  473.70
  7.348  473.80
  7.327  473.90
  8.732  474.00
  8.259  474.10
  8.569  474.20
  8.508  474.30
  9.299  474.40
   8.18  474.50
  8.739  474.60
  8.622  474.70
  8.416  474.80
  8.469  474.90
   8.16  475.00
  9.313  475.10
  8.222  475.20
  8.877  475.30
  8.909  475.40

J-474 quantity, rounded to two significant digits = 0.28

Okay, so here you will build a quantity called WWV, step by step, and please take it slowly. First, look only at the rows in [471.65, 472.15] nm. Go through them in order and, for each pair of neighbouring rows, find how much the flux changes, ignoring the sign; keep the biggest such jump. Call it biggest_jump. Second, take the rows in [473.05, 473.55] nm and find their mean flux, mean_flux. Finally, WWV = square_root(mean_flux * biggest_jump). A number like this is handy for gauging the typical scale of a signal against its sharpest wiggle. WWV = 2.68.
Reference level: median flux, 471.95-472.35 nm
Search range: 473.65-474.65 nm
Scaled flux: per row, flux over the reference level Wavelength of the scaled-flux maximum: 474.40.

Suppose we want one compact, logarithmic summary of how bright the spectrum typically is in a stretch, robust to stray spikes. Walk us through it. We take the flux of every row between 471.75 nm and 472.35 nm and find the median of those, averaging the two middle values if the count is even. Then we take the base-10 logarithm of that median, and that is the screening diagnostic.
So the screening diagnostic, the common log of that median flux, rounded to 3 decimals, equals 0.940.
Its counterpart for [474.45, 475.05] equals 0.926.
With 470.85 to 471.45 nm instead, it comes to 0.894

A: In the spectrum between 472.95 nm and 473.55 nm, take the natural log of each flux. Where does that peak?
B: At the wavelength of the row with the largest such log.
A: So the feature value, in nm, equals 473.50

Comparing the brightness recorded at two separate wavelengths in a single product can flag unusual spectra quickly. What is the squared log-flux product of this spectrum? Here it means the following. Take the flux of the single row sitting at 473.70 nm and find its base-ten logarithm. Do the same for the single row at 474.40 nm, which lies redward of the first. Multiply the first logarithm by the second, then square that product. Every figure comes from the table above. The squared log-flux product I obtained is 0.80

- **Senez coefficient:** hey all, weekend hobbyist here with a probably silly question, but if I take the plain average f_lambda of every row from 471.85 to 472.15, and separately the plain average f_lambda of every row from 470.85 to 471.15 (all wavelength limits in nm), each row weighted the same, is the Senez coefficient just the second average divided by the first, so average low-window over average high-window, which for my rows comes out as 0.85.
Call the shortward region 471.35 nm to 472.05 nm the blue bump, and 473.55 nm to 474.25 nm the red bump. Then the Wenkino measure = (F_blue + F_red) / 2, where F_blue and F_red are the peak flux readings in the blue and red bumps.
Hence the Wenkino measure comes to 8.91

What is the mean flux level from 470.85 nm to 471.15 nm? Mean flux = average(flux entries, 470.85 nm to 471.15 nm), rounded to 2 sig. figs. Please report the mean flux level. 7.5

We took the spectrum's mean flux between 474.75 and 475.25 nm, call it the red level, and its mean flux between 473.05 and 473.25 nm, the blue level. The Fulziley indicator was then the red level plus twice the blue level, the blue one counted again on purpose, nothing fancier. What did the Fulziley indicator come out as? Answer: 23.6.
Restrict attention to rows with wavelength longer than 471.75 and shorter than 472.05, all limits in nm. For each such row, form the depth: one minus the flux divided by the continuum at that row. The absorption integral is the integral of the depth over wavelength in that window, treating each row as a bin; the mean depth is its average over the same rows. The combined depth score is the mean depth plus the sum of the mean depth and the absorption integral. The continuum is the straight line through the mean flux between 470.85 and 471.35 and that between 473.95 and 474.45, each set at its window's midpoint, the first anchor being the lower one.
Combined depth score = -0.20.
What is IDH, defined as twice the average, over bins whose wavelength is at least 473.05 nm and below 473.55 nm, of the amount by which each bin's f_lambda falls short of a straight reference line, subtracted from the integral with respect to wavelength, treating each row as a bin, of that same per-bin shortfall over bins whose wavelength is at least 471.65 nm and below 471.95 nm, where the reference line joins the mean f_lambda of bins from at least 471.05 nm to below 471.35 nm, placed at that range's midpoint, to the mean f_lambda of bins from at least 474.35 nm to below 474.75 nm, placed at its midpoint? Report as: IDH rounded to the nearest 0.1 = -1.1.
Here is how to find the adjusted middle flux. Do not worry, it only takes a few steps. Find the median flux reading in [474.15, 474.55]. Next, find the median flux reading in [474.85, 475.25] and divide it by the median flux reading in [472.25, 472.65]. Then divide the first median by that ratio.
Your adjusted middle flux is 8.8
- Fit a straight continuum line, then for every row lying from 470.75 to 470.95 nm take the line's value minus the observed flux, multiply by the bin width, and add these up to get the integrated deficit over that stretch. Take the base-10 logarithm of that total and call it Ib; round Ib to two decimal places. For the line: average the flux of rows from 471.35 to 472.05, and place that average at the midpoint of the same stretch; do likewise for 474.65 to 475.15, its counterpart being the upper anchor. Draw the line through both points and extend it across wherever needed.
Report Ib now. -0.98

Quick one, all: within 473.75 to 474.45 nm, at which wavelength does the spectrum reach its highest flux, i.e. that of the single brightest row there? 474.40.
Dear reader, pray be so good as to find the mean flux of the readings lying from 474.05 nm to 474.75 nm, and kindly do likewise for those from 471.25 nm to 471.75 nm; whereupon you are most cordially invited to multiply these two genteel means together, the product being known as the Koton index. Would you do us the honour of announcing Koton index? 70.8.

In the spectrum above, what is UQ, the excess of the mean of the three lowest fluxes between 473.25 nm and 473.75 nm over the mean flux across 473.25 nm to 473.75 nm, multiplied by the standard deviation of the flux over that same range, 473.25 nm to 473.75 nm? -0.01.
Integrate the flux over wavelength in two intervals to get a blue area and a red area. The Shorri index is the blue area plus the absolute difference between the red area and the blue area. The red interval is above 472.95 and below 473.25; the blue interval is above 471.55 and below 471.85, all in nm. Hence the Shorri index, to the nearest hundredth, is 2.73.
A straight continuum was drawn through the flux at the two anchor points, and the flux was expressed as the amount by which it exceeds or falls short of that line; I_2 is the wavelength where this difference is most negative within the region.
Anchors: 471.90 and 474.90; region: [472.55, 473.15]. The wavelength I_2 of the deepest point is 472.90 nm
